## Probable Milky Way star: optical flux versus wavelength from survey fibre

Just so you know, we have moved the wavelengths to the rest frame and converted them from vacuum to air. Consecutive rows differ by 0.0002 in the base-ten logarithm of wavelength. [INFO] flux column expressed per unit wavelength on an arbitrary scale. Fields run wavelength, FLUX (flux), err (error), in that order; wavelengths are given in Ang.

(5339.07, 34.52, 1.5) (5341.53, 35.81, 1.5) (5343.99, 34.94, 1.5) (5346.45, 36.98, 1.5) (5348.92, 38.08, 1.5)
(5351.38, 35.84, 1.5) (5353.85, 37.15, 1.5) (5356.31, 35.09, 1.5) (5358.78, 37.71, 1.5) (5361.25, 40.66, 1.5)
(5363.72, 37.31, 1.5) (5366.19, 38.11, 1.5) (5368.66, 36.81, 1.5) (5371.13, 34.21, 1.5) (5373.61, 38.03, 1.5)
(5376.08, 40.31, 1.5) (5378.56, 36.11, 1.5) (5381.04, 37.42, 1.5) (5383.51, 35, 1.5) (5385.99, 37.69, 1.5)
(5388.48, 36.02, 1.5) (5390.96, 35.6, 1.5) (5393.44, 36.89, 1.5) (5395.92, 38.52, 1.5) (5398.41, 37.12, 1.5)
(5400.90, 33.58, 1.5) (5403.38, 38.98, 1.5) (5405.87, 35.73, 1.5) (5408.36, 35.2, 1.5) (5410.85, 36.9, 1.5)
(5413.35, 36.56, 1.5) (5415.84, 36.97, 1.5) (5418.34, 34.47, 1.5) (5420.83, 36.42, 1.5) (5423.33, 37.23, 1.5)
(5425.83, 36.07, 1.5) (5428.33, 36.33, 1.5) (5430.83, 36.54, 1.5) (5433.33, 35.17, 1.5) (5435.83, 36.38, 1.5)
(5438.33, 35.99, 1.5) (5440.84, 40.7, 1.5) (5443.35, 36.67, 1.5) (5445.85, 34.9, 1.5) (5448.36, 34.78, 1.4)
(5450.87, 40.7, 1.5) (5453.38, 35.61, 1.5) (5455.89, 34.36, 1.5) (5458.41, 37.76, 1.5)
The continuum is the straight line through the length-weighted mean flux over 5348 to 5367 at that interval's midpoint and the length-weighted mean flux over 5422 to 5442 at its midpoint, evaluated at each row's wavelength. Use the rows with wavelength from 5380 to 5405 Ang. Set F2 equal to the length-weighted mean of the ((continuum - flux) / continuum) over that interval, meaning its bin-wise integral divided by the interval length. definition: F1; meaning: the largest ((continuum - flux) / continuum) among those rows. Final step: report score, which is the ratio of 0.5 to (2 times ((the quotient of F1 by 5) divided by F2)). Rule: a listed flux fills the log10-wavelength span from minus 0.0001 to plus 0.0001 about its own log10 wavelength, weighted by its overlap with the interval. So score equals 0.17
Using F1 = 0.094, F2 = 0.0130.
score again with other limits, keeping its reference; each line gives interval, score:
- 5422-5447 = 0.11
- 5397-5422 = 0.28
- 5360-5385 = -0.03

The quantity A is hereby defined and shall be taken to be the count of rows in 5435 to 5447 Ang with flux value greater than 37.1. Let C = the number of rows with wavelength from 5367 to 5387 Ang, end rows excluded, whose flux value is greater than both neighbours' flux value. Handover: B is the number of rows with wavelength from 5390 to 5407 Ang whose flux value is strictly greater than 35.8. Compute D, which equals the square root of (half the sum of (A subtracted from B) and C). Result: 1.58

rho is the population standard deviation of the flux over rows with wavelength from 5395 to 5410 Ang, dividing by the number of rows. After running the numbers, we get 1.89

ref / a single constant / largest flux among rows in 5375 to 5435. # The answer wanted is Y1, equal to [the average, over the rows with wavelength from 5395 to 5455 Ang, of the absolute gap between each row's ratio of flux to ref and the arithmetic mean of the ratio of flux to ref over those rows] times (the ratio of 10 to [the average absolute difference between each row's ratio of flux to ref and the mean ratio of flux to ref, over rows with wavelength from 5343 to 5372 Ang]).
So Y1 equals 9.6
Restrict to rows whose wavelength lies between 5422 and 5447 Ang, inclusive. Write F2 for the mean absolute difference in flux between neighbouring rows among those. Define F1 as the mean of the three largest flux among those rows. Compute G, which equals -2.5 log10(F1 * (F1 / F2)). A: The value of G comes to -7.35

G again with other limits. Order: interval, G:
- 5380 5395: -7.29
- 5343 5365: -7.08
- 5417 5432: -7.97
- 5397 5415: -6.90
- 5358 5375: -6.97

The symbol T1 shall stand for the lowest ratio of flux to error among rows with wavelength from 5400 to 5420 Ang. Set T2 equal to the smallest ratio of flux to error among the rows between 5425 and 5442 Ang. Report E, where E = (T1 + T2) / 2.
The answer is 22.9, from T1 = 22.4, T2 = 23.4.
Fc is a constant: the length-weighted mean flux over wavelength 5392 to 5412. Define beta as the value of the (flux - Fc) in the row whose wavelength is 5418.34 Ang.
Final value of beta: -2.1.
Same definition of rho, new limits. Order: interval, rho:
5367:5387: 1.78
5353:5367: 1.64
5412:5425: 0.97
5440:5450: 2.39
